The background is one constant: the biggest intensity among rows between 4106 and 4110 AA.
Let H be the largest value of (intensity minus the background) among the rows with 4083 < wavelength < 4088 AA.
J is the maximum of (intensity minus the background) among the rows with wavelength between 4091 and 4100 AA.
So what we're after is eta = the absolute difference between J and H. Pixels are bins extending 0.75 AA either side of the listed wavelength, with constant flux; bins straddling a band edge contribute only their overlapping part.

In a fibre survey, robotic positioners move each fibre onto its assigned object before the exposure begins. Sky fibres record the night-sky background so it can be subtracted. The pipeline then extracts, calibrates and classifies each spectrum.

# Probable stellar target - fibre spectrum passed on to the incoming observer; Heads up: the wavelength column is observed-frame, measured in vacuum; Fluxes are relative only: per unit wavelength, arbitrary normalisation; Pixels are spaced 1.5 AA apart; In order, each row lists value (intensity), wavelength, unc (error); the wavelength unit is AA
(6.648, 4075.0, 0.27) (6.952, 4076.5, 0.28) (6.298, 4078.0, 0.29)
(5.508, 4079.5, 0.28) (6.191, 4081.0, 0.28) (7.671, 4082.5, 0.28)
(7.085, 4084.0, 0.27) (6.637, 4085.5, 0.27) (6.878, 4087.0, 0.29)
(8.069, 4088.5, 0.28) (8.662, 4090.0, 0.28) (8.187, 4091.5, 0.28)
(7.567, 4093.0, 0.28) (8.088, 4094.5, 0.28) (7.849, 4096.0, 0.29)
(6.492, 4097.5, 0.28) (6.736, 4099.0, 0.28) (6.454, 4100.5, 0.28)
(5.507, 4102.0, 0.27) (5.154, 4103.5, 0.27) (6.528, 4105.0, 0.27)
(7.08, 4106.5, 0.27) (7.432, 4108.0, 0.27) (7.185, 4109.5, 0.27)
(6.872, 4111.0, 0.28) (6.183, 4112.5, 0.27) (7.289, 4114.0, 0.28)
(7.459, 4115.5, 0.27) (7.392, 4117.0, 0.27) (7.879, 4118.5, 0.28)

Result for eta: 1.1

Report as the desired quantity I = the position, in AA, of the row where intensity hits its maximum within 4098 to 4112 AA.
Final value 4108.0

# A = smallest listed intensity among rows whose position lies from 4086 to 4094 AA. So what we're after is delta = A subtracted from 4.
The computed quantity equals -2.9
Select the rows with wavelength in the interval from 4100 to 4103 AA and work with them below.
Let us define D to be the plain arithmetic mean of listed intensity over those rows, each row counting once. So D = 6.0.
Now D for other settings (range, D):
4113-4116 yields 7.4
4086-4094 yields 7.9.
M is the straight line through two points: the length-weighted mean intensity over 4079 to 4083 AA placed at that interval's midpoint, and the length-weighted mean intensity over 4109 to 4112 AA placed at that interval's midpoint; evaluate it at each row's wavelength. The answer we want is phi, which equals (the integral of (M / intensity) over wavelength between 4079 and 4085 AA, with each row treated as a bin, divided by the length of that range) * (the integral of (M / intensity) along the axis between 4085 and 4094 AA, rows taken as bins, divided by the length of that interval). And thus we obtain 0.85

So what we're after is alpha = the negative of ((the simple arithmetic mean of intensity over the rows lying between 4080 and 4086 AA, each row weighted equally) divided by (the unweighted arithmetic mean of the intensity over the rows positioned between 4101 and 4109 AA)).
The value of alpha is -1.09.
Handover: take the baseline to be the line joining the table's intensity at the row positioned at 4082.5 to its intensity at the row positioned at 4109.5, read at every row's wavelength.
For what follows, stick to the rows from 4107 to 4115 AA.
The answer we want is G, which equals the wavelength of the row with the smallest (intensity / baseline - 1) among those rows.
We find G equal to 4112.5 AA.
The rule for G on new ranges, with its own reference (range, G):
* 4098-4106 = 4103.5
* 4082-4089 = 4085.5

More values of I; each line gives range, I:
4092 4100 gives 4094.5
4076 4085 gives 4082.5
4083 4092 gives 4090.0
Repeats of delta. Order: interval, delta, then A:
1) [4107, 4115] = -2.2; 6.183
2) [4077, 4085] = -1.5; 5.508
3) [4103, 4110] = -1.2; 5.154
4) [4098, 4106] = -1.2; 5.154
